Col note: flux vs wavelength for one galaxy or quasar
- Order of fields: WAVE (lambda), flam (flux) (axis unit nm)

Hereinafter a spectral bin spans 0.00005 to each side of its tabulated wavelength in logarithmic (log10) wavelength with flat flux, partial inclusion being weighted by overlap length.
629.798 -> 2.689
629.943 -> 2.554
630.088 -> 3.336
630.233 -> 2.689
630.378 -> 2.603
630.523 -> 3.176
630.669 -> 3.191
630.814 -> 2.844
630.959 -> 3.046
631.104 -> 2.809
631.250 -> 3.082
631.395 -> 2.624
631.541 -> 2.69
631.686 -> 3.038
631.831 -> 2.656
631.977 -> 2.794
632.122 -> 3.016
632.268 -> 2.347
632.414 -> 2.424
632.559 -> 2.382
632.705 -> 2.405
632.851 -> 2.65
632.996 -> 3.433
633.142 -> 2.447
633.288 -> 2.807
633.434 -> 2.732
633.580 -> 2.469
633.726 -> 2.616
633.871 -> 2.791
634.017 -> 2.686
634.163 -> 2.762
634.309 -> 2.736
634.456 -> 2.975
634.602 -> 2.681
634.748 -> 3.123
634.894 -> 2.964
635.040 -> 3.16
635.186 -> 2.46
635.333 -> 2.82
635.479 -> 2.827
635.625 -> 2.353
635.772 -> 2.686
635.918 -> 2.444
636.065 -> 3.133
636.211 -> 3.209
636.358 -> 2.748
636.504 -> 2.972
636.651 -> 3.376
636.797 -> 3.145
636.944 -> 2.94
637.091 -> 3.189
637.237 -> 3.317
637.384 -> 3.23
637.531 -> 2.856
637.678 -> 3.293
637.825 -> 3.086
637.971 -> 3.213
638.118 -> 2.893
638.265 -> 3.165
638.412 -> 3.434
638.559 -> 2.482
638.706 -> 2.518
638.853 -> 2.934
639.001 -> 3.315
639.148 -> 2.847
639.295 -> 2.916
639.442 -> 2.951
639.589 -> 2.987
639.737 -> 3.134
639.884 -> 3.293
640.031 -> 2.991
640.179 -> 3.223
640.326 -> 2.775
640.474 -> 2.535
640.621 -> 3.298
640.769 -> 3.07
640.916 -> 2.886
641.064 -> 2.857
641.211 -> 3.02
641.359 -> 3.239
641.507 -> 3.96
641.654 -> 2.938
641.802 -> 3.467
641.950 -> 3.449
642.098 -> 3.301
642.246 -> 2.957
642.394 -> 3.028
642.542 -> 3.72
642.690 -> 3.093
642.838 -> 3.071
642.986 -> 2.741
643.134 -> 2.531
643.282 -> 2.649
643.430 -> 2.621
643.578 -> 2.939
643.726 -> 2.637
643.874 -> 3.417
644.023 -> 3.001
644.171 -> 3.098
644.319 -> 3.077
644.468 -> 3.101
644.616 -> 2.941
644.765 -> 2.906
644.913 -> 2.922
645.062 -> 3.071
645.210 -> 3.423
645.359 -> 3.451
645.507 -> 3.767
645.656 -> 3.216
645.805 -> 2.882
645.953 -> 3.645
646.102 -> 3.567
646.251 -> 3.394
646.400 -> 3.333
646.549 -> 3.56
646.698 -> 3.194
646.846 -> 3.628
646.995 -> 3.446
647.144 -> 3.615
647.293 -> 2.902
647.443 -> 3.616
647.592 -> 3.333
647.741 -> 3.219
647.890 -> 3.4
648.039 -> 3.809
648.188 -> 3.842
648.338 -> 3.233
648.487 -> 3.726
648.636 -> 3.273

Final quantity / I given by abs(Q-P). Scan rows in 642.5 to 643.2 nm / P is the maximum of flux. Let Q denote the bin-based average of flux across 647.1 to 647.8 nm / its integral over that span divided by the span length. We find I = 0.40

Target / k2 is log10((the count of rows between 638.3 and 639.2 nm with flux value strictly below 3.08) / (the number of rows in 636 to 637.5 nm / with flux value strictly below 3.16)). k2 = -0.10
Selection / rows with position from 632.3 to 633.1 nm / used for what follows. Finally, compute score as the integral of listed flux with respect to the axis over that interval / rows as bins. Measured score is 2.11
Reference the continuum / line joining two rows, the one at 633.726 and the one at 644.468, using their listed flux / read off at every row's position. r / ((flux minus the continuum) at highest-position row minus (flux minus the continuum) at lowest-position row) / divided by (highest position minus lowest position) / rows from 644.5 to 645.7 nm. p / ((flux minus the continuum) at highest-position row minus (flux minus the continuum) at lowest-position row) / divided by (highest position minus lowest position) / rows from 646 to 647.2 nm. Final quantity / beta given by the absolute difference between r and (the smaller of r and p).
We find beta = 0.22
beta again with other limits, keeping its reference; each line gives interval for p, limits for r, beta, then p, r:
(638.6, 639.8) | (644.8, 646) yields 0.10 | 0.55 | 0.7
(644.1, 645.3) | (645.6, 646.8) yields 0.00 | 0.27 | -0.1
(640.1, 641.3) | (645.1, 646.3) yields 0.17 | -0.24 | -0.1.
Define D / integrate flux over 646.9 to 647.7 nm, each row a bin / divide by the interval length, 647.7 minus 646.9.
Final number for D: 3.4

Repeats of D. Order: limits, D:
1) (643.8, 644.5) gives 3.1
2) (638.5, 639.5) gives 2.9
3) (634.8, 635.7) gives 2.8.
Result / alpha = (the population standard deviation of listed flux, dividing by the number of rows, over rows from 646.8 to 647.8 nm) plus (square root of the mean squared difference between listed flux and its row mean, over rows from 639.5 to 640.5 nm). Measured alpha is 0.49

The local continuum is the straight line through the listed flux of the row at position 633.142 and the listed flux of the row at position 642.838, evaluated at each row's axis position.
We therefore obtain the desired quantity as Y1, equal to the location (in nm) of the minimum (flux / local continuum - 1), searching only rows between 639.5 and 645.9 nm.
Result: 643.134 nm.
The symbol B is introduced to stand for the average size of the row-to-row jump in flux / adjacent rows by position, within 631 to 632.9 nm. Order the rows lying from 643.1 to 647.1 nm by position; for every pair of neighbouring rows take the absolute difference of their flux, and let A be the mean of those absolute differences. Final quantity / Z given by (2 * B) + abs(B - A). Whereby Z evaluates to 0.49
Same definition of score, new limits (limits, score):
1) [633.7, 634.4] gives 1.91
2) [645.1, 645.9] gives 2.68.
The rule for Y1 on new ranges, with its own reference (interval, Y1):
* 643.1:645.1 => 643.134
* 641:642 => 641.064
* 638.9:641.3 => 640.474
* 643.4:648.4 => 643.726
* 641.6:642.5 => 642.246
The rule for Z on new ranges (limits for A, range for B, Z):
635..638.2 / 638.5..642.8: 0.63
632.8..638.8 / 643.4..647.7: 0.59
